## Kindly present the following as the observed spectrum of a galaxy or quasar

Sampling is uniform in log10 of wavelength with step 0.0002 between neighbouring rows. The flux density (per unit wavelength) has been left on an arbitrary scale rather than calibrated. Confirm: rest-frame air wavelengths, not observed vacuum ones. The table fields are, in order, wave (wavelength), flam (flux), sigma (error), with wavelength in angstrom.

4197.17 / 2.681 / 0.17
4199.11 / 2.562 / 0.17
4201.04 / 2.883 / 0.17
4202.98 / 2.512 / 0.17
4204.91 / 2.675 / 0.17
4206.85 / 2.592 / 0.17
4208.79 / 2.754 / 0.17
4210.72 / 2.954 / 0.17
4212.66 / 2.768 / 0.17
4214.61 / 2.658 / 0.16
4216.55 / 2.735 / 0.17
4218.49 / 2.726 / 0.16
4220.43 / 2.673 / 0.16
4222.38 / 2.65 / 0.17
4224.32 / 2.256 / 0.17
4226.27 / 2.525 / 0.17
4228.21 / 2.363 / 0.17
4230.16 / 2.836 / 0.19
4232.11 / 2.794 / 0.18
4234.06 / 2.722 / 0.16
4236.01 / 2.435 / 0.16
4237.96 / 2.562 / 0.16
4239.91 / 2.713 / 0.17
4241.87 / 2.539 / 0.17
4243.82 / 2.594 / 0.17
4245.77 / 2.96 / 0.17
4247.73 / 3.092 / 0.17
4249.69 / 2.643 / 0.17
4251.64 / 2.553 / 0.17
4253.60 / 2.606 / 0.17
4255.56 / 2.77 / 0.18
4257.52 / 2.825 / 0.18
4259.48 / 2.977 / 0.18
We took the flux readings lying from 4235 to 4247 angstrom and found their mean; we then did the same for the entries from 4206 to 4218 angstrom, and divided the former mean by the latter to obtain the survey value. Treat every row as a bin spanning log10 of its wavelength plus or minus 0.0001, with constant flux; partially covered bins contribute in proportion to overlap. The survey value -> 0.96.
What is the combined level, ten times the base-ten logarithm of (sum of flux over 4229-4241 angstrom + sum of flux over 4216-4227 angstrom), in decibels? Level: 15.0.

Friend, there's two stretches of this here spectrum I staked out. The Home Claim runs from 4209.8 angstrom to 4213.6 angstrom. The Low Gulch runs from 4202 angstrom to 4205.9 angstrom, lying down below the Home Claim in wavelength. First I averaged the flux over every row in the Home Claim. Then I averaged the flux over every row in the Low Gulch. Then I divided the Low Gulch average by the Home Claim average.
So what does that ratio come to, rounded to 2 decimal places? 0.91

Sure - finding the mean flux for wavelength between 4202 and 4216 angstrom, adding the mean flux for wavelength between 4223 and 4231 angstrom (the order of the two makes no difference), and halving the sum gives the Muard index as 2.60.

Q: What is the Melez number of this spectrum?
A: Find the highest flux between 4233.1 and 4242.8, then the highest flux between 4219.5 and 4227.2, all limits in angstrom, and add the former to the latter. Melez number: 5.4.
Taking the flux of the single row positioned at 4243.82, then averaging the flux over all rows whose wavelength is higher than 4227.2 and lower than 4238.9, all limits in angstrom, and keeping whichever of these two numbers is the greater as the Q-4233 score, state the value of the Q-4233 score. 2.619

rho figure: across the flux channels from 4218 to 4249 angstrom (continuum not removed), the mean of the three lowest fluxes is 2.35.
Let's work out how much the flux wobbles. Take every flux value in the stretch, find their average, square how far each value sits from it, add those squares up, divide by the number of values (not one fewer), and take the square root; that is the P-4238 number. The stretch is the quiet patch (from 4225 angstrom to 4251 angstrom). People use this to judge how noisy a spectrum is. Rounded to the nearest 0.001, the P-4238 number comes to 0.199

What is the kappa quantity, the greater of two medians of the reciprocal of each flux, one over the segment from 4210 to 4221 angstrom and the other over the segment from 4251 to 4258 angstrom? 0.372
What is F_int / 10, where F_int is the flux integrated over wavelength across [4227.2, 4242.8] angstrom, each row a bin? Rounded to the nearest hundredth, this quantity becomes 4.09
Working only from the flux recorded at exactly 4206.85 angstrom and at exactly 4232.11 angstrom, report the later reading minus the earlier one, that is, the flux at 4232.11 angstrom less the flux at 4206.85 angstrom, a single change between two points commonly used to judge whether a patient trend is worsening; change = 0.202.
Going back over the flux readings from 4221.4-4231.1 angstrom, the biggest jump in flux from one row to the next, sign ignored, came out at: 0.47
